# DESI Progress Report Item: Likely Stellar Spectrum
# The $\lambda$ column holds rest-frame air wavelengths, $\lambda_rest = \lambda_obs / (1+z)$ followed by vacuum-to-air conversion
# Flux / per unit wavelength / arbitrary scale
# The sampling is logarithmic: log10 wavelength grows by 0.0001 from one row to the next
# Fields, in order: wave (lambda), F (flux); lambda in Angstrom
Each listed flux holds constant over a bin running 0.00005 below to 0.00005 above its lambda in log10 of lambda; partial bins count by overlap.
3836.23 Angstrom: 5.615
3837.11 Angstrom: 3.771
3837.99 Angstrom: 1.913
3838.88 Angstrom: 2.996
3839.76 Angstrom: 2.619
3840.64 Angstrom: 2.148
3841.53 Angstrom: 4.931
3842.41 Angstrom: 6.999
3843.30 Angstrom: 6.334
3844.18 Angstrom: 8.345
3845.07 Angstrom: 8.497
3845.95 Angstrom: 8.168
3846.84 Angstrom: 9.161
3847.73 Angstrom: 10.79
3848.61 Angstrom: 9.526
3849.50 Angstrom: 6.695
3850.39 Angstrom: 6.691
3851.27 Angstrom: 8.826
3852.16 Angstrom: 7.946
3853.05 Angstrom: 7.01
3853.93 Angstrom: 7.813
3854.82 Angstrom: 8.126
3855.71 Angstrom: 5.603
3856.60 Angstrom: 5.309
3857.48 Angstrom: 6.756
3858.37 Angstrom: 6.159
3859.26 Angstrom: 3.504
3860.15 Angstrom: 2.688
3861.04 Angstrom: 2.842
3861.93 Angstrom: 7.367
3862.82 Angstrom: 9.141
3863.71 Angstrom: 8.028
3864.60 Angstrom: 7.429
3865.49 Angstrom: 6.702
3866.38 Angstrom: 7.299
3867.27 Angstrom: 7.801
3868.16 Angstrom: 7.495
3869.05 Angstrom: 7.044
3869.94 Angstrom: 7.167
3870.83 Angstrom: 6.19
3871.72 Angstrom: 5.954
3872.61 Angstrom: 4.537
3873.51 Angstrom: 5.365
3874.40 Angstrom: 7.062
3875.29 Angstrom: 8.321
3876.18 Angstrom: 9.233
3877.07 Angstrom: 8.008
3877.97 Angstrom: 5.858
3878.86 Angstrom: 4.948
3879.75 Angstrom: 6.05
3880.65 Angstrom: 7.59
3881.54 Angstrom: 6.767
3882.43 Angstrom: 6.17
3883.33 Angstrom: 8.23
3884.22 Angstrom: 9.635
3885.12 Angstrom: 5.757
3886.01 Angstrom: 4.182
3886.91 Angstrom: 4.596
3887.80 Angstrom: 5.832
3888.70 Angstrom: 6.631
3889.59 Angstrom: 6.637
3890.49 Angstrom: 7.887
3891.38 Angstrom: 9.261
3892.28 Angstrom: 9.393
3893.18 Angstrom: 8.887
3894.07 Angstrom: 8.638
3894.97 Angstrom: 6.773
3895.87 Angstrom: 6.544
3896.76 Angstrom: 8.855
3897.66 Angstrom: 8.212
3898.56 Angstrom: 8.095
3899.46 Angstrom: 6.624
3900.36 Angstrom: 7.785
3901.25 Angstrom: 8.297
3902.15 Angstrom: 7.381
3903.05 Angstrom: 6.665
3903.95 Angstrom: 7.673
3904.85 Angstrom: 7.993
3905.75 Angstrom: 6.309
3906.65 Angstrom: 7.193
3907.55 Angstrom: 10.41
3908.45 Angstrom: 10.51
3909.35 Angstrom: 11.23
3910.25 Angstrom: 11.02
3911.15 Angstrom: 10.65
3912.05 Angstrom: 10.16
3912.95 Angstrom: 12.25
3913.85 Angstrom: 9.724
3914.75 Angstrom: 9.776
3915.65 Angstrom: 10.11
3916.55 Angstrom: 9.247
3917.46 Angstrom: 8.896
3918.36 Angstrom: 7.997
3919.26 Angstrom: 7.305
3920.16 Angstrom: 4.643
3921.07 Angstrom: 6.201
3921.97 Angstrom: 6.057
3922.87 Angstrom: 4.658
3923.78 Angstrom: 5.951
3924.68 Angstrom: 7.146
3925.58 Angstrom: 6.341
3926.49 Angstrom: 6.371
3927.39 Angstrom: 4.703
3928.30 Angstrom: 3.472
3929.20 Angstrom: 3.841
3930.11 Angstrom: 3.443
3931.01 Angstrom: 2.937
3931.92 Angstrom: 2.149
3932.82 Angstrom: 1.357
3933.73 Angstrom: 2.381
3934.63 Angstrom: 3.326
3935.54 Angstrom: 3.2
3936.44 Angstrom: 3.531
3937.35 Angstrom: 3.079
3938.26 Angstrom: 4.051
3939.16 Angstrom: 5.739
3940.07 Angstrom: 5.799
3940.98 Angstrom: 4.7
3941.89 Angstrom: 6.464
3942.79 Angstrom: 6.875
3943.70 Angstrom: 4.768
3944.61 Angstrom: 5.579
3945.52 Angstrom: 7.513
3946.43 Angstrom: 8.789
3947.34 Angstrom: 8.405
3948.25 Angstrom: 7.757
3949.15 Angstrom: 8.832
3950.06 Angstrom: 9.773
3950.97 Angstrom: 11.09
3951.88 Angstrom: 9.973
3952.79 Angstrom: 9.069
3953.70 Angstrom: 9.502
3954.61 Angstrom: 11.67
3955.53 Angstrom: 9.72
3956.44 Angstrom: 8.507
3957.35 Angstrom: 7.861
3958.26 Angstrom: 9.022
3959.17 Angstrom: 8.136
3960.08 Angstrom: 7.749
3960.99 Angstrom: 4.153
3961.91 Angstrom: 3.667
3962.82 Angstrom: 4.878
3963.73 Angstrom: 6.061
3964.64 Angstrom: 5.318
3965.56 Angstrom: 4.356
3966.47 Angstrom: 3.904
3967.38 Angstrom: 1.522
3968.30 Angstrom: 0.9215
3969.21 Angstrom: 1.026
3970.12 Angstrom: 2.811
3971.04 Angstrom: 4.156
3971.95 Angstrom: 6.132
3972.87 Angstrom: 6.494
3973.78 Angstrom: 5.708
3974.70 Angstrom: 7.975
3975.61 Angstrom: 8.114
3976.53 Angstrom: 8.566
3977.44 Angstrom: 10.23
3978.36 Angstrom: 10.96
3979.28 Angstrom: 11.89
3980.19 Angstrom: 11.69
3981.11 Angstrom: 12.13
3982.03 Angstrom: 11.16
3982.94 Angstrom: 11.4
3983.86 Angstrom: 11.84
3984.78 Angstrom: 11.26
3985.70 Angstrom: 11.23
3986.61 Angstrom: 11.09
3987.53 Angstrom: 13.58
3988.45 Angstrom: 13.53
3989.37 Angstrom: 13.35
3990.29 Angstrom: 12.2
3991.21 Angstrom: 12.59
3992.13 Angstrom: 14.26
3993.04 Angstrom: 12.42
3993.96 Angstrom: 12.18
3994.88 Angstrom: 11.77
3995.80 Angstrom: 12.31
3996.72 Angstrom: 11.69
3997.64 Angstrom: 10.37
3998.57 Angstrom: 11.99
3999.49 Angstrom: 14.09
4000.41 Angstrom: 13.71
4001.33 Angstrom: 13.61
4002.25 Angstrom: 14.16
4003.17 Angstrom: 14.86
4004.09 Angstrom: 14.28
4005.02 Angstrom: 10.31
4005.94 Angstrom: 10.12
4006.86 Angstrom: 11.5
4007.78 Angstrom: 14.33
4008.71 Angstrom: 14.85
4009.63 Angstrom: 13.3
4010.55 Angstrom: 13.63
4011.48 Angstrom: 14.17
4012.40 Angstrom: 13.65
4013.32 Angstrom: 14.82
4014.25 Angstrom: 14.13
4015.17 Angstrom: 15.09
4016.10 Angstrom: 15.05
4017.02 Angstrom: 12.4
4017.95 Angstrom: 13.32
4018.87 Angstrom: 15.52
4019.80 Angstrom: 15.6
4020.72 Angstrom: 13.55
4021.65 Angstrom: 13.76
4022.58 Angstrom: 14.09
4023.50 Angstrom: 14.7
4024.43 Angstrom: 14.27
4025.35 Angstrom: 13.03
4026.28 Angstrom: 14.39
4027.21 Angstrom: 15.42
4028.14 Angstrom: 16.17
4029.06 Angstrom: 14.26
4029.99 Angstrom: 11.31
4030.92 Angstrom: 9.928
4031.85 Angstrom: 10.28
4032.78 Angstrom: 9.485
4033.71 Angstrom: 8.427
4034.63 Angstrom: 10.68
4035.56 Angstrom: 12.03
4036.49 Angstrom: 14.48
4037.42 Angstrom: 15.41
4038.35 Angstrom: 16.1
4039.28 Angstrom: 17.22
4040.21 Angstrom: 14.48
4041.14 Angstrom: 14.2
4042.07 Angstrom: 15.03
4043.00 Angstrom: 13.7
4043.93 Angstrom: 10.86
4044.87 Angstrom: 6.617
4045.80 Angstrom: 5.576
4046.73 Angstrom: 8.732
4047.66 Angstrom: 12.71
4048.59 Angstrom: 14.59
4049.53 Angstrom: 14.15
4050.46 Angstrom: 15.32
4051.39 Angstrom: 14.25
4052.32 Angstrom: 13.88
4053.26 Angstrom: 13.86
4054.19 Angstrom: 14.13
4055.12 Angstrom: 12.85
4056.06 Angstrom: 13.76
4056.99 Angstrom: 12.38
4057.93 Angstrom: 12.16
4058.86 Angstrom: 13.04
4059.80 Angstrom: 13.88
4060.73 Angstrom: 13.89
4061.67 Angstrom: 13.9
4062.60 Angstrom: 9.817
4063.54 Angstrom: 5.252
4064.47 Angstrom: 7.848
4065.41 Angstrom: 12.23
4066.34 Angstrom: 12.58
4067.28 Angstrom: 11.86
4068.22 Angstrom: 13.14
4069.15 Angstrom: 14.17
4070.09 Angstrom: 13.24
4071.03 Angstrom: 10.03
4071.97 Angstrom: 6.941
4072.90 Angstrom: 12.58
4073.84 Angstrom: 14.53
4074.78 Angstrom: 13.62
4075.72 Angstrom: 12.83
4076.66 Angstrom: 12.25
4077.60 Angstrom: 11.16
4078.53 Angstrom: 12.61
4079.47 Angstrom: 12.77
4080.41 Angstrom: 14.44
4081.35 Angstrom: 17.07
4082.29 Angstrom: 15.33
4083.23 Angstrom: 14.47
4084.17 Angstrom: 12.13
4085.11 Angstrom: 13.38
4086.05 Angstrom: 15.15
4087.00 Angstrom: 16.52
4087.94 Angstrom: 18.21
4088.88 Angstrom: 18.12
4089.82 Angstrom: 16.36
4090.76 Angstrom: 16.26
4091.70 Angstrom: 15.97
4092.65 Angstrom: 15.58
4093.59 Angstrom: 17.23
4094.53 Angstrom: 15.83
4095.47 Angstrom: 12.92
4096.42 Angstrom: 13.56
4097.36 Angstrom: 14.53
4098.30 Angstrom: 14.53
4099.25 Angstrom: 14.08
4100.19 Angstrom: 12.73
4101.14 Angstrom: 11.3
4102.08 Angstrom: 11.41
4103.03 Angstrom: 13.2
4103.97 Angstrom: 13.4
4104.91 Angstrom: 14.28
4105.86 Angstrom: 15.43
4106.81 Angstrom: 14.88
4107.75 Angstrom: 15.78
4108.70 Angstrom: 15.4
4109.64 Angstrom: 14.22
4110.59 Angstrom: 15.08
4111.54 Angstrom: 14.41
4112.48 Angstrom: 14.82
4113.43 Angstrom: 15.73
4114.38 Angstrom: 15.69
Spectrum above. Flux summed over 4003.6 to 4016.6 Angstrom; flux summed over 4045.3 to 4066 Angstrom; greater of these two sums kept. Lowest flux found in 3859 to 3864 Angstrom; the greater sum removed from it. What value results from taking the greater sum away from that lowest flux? -266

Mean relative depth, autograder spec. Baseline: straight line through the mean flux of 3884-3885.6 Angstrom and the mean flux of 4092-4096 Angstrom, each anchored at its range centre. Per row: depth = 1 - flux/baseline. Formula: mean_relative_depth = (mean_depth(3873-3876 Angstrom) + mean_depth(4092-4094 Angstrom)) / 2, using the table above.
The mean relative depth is 0.0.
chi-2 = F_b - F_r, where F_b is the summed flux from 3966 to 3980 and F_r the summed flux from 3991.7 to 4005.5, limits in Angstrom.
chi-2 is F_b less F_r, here -102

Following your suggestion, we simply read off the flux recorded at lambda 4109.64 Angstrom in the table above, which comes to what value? 14.22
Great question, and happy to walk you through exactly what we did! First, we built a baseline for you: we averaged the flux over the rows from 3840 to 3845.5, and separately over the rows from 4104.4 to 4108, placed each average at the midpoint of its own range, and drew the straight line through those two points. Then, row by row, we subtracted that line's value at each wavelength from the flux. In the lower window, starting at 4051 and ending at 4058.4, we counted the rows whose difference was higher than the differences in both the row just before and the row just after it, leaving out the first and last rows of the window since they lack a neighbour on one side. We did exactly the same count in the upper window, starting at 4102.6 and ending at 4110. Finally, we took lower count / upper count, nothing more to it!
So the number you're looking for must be 1.00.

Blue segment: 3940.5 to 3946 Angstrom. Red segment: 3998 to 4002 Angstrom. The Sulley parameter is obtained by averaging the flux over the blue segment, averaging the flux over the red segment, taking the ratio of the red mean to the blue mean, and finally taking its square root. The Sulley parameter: 1.49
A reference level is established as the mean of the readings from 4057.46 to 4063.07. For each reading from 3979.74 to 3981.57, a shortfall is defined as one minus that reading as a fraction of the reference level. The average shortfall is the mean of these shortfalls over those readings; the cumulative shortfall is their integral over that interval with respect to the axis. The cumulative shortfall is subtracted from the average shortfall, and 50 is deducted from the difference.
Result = -50.1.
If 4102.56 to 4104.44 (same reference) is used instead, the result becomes -50.0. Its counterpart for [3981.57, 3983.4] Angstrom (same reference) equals -50.1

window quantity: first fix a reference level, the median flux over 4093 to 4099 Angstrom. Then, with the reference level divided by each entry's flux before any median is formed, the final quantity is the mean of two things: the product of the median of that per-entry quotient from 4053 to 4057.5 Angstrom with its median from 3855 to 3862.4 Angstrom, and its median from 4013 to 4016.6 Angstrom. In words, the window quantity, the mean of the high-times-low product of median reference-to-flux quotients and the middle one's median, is 1.9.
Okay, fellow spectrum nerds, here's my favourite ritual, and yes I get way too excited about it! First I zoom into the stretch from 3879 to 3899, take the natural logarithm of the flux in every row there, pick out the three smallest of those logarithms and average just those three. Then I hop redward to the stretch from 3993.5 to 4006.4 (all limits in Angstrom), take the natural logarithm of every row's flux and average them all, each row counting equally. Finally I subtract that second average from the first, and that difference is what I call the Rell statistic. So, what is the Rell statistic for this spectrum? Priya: -1.0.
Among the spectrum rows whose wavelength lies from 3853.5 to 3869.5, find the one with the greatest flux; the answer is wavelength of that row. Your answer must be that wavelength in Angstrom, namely 3862.82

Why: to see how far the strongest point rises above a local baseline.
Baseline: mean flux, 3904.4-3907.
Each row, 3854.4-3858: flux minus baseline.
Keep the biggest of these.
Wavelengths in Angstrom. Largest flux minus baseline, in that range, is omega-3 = 1.0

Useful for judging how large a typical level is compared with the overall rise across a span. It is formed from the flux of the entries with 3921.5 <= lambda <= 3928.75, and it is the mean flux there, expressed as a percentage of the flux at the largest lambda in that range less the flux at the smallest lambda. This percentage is -216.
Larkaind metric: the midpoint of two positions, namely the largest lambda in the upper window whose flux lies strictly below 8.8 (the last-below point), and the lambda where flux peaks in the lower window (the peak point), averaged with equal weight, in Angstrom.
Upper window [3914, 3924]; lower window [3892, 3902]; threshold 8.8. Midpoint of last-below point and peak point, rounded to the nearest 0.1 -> 3908.0 Angstrom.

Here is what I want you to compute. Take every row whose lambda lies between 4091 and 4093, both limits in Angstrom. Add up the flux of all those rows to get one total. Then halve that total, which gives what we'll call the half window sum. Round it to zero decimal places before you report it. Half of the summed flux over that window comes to 16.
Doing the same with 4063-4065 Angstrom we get 7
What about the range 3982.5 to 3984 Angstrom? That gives 12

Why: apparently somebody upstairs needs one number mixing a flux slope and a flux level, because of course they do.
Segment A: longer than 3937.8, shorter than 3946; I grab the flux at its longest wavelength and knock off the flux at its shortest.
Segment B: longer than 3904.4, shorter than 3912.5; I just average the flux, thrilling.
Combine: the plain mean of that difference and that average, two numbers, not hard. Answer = 6.5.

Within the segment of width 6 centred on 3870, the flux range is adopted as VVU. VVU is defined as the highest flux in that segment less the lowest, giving 3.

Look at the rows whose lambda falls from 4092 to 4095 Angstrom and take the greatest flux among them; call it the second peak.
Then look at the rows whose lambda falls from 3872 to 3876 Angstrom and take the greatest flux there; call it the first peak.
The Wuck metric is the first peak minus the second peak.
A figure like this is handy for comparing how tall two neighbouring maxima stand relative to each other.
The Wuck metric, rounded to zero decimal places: -9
